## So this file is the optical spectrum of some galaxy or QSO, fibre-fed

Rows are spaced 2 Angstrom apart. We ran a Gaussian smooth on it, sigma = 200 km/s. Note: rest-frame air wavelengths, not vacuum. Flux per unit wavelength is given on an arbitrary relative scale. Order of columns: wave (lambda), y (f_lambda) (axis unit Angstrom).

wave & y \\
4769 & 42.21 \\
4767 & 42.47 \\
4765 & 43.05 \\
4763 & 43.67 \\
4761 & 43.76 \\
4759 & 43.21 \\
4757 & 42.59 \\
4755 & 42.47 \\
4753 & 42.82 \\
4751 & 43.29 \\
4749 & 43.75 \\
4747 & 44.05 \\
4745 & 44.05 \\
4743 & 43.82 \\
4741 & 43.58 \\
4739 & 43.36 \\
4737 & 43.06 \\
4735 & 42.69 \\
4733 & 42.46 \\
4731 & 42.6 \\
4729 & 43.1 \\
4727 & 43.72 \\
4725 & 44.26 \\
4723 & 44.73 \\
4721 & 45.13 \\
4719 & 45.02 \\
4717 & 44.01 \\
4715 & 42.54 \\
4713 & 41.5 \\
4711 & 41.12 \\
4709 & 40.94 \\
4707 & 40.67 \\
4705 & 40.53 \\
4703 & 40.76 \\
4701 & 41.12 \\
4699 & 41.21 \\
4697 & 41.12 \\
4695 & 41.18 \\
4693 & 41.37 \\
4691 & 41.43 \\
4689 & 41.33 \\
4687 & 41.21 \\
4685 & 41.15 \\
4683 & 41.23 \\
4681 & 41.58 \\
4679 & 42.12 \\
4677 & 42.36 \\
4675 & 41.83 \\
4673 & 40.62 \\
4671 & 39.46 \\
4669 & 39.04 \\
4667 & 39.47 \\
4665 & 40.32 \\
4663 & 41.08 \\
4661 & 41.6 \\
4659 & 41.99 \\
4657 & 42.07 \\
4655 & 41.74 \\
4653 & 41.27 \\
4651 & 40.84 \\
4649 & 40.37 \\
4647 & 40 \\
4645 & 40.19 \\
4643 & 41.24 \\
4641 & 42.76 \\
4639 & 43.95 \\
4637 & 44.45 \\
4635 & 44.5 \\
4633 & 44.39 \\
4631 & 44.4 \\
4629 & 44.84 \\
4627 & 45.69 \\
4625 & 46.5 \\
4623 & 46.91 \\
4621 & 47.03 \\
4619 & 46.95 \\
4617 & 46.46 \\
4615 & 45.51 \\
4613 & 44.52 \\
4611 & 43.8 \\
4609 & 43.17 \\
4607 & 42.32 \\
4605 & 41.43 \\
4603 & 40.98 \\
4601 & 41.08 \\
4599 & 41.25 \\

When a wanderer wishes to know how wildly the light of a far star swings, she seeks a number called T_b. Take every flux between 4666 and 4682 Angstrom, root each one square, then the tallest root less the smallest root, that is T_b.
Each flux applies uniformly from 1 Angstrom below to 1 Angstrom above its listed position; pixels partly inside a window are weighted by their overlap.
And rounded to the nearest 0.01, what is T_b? 0.26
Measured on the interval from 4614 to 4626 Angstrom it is 0.11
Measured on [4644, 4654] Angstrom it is 0.10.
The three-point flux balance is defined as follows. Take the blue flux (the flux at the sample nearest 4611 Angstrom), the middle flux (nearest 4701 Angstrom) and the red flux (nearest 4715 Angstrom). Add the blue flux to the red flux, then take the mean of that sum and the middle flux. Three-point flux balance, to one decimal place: 63.7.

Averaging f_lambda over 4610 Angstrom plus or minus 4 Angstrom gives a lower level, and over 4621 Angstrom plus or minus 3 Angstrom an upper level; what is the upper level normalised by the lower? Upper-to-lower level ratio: 1.08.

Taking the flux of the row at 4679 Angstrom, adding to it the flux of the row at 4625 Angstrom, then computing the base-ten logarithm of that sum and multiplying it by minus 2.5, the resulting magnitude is -4.87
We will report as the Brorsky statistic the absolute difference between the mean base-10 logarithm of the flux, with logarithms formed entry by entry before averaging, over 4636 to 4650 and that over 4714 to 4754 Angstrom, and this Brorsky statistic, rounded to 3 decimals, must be 0.018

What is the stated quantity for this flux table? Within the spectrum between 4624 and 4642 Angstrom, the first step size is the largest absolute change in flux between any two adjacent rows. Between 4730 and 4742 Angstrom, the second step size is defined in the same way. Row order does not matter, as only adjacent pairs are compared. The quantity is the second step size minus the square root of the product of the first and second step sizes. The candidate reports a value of -0.3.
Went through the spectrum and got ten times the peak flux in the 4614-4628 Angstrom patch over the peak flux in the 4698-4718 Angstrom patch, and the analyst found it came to 10.7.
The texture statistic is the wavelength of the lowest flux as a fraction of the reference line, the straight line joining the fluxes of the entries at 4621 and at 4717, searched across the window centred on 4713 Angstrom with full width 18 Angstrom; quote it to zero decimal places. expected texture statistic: 4705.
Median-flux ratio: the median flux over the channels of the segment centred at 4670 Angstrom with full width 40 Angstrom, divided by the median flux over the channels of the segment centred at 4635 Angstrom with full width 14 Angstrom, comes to 0.93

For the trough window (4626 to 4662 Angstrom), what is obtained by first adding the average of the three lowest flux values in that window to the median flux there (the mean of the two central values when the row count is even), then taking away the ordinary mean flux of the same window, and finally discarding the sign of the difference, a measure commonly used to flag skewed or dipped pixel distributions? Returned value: 39.6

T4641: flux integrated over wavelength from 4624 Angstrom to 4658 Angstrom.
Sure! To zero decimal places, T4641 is 1458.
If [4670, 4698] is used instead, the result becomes 1156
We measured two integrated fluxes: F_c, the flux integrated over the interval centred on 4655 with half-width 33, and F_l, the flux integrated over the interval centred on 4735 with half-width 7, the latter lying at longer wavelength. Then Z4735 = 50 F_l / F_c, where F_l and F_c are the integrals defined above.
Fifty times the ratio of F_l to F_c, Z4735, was 11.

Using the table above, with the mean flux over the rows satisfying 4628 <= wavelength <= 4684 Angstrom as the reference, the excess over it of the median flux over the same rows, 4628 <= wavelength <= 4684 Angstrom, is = -0.19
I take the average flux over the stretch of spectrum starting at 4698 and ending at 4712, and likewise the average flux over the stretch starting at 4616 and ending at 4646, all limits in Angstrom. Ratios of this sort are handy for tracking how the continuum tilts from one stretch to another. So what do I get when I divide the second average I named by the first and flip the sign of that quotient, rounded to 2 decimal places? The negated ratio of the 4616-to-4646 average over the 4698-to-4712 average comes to -1.09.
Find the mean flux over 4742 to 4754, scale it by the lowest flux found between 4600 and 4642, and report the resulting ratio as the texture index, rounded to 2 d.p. 1.06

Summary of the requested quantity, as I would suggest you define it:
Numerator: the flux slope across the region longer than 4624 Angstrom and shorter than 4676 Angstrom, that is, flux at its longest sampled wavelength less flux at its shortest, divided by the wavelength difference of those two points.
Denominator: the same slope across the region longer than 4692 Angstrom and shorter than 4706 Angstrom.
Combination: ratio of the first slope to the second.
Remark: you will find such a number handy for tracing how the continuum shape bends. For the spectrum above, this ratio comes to 1.3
